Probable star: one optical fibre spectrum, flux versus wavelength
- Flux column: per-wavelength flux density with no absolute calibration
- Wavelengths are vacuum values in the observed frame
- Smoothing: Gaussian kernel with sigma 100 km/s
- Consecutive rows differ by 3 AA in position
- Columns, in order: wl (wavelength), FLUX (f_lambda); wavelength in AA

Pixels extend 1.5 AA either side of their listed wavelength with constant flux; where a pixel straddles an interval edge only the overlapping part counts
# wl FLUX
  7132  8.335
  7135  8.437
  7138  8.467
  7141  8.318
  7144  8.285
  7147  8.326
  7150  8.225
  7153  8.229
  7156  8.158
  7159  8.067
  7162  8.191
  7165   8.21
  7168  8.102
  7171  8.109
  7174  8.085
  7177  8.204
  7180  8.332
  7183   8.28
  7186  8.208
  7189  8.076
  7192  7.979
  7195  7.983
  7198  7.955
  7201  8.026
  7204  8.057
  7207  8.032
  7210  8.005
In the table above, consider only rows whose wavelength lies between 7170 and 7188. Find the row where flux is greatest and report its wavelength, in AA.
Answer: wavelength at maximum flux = 7180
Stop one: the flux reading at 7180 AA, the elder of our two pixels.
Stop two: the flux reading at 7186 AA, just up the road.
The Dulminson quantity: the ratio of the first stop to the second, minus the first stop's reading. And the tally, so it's -7.32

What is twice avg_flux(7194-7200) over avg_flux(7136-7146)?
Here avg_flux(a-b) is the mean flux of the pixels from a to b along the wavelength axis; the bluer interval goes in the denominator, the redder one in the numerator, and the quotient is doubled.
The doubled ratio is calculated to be 1.91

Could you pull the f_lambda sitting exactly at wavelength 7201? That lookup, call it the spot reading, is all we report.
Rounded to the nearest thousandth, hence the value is 8.026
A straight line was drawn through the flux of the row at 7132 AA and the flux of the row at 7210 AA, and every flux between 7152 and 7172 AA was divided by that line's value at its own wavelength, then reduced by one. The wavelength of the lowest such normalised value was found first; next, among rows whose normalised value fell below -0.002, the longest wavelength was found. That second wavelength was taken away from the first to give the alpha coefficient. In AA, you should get -12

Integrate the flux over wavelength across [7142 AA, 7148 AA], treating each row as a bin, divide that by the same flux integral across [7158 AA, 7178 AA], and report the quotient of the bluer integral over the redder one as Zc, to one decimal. 0.3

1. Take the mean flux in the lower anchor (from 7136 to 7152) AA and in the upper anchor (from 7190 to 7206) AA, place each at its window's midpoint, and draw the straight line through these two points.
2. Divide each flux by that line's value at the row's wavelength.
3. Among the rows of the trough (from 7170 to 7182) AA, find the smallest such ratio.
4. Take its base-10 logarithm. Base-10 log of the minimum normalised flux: -0.003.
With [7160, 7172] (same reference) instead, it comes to -0.004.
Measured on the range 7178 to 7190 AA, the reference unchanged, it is 0.001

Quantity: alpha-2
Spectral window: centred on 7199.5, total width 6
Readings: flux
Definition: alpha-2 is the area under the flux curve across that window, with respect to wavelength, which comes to 48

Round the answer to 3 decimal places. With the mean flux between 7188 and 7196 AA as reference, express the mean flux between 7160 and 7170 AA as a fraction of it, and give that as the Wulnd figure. 1.019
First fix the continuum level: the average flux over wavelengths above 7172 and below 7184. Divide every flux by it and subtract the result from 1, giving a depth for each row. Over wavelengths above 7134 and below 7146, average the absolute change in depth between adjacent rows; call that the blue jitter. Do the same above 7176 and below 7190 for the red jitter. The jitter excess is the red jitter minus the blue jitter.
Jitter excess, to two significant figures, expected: 0.0031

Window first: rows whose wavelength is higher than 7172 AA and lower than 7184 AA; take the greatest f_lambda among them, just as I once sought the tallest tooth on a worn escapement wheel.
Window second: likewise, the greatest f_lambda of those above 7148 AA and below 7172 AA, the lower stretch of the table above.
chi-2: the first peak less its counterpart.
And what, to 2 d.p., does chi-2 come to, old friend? 0.10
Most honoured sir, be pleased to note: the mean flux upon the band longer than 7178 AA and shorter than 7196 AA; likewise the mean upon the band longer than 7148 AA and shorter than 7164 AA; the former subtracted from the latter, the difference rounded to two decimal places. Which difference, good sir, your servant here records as 0.03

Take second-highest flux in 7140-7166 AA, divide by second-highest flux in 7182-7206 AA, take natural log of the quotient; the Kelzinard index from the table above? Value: 0.0133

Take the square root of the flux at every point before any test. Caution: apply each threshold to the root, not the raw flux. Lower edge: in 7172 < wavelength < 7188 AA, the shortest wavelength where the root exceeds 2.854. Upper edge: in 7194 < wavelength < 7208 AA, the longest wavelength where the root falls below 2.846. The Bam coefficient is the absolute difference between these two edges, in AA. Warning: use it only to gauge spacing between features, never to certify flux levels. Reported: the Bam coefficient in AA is 30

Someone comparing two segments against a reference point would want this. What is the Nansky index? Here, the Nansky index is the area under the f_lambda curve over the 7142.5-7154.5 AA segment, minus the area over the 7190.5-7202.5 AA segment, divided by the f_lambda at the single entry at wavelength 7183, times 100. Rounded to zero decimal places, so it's 41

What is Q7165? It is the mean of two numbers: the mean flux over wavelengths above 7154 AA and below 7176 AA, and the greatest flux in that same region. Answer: 8.17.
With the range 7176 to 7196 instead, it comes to 8.24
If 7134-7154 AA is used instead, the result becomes 8.40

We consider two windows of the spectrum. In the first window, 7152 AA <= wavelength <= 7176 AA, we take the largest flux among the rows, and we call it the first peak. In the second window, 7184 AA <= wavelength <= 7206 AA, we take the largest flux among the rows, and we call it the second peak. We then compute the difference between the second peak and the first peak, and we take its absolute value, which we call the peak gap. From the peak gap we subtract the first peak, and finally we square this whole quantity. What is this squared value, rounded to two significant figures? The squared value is 67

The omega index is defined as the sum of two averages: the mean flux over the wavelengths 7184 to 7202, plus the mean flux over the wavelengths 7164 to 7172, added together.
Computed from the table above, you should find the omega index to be 16.18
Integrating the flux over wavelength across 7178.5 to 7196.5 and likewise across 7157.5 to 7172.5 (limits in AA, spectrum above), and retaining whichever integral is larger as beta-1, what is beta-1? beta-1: 147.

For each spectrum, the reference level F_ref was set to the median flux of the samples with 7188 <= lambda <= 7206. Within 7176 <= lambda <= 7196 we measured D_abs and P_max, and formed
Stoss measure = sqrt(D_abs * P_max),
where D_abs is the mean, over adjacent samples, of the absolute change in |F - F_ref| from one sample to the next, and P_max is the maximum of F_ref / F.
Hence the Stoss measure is 0.269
